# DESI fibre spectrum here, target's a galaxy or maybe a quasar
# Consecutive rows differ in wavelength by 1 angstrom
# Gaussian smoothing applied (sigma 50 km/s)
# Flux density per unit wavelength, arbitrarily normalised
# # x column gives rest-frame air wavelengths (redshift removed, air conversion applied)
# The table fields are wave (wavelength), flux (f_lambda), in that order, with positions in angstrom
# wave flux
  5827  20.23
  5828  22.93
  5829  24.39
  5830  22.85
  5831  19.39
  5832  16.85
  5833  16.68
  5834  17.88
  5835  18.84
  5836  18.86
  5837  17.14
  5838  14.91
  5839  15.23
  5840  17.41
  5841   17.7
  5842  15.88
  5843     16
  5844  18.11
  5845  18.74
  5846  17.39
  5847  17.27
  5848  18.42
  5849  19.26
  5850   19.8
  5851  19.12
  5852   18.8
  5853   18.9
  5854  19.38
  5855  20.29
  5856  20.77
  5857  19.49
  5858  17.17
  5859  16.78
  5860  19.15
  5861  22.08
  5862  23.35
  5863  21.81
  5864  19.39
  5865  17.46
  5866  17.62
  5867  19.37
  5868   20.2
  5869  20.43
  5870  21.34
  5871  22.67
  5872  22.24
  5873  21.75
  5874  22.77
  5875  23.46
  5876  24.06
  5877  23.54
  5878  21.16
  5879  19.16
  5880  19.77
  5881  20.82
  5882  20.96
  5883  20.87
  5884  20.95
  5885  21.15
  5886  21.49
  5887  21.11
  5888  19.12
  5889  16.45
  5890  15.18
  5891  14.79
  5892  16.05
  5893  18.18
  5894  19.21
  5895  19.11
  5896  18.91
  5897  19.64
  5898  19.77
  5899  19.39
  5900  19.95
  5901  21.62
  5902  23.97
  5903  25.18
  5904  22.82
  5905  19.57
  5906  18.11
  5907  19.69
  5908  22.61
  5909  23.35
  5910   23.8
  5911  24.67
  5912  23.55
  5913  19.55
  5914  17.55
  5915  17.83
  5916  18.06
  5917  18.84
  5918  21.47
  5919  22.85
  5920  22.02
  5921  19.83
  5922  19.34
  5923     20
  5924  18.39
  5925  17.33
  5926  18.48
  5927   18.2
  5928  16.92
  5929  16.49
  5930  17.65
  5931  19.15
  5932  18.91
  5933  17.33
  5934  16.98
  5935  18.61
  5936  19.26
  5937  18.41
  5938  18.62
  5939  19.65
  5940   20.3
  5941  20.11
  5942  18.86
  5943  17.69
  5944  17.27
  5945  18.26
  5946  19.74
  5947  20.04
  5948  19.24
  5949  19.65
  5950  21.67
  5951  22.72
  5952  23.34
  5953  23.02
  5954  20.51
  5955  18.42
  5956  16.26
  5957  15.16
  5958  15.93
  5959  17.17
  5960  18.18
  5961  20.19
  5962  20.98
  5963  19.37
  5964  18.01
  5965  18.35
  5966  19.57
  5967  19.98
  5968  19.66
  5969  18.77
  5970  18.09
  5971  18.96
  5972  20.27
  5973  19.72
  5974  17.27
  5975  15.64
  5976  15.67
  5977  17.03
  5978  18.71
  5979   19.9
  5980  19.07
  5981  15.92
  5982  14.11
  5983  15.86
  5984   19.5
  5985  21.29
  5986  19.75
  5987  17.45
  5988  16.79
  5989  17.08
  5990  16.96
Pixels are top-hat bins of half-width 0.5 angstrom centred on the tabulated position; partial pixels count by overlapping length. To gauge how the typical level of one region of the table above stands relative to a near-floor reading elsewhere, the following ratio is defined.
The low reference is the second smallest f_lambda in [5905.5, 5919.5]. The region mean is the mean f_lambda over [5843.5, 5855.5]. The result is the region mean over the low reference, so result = 1.05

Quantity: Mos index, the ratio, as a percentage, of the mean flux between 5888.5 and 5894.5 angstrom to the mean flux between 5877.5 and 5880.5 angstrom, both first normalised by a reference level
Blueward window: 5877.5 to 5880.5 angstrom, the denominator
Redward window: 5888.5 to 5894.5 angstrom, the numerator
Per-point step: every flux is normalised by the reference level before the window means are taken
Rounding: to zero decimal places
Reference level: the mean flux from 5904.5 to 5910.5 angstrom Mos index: 83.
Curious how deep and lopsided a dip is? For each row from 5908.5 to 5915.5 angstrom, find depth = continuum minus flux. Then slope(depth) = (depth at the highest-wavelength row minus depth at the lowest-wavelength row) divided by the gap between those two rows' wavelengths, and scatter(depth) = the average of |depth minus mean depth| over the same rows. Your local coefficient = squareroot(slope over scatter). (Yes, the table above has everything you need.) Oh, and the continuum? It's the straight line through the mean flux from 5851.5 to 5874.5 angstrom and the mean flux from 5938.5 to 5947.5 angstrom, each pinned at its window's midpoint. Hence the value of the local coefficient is 0.58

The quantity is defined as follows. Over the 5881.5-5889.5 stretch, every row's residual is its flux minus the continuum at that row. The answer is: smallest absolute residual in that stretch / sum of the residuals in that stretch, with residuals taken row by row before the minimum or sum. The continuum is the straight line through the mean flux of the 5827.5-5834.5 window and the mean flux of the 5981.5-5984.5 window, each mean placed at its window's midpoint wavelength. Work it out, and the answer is 0.031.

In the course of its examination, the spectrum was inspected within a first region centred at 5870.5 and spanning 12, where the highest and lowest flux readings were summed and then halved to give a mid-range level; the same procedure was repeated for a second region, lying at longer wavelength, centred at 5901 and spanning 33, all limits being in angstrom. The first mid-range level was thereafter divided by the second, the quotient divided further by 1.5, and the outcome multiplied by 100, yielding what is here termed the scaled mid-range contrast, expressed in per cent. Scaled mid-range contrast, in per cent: 69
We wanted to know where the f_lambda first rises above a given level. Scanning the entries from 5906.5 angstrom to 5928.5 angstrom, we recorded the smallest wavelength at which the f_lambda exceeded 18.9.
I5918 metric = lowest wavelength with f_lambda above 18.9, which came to 5907 angstrom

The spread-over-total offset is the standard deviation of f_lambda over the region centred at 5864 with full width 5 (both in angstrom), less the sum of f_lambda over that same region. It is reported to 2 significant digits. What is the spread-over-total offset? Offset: -97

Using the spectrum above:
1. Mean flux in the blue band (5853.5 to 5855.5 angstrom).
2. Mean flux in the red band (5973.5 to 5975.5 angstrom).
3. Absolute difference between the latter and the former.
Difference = 3.4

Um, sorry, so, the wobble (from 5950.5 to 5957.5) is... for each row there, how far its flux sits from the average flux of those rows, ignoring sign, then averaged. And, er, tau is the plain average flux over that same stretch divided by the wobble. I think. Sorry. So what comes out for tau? 7.0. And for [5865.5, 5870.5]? 19.1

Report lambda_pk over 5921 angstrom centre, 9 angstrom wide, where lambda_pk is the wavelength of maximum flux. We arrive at 5919 angstrom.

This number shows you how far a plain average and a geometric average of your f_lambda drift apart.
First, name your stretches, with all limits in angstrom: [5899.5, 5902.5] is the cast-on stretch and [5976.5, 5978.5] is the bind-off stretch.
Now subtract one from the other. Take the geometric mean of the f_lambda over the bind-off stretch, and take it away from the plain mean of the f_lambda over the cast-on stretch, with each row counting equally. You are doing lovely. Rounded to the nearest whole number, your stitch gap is 4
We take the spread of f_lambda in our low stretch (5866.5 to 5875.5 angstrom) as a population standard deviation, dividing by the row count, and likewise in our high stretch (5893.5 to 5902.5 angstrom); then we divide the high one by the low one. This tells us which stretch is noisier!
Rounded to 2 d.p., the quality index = 1.20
